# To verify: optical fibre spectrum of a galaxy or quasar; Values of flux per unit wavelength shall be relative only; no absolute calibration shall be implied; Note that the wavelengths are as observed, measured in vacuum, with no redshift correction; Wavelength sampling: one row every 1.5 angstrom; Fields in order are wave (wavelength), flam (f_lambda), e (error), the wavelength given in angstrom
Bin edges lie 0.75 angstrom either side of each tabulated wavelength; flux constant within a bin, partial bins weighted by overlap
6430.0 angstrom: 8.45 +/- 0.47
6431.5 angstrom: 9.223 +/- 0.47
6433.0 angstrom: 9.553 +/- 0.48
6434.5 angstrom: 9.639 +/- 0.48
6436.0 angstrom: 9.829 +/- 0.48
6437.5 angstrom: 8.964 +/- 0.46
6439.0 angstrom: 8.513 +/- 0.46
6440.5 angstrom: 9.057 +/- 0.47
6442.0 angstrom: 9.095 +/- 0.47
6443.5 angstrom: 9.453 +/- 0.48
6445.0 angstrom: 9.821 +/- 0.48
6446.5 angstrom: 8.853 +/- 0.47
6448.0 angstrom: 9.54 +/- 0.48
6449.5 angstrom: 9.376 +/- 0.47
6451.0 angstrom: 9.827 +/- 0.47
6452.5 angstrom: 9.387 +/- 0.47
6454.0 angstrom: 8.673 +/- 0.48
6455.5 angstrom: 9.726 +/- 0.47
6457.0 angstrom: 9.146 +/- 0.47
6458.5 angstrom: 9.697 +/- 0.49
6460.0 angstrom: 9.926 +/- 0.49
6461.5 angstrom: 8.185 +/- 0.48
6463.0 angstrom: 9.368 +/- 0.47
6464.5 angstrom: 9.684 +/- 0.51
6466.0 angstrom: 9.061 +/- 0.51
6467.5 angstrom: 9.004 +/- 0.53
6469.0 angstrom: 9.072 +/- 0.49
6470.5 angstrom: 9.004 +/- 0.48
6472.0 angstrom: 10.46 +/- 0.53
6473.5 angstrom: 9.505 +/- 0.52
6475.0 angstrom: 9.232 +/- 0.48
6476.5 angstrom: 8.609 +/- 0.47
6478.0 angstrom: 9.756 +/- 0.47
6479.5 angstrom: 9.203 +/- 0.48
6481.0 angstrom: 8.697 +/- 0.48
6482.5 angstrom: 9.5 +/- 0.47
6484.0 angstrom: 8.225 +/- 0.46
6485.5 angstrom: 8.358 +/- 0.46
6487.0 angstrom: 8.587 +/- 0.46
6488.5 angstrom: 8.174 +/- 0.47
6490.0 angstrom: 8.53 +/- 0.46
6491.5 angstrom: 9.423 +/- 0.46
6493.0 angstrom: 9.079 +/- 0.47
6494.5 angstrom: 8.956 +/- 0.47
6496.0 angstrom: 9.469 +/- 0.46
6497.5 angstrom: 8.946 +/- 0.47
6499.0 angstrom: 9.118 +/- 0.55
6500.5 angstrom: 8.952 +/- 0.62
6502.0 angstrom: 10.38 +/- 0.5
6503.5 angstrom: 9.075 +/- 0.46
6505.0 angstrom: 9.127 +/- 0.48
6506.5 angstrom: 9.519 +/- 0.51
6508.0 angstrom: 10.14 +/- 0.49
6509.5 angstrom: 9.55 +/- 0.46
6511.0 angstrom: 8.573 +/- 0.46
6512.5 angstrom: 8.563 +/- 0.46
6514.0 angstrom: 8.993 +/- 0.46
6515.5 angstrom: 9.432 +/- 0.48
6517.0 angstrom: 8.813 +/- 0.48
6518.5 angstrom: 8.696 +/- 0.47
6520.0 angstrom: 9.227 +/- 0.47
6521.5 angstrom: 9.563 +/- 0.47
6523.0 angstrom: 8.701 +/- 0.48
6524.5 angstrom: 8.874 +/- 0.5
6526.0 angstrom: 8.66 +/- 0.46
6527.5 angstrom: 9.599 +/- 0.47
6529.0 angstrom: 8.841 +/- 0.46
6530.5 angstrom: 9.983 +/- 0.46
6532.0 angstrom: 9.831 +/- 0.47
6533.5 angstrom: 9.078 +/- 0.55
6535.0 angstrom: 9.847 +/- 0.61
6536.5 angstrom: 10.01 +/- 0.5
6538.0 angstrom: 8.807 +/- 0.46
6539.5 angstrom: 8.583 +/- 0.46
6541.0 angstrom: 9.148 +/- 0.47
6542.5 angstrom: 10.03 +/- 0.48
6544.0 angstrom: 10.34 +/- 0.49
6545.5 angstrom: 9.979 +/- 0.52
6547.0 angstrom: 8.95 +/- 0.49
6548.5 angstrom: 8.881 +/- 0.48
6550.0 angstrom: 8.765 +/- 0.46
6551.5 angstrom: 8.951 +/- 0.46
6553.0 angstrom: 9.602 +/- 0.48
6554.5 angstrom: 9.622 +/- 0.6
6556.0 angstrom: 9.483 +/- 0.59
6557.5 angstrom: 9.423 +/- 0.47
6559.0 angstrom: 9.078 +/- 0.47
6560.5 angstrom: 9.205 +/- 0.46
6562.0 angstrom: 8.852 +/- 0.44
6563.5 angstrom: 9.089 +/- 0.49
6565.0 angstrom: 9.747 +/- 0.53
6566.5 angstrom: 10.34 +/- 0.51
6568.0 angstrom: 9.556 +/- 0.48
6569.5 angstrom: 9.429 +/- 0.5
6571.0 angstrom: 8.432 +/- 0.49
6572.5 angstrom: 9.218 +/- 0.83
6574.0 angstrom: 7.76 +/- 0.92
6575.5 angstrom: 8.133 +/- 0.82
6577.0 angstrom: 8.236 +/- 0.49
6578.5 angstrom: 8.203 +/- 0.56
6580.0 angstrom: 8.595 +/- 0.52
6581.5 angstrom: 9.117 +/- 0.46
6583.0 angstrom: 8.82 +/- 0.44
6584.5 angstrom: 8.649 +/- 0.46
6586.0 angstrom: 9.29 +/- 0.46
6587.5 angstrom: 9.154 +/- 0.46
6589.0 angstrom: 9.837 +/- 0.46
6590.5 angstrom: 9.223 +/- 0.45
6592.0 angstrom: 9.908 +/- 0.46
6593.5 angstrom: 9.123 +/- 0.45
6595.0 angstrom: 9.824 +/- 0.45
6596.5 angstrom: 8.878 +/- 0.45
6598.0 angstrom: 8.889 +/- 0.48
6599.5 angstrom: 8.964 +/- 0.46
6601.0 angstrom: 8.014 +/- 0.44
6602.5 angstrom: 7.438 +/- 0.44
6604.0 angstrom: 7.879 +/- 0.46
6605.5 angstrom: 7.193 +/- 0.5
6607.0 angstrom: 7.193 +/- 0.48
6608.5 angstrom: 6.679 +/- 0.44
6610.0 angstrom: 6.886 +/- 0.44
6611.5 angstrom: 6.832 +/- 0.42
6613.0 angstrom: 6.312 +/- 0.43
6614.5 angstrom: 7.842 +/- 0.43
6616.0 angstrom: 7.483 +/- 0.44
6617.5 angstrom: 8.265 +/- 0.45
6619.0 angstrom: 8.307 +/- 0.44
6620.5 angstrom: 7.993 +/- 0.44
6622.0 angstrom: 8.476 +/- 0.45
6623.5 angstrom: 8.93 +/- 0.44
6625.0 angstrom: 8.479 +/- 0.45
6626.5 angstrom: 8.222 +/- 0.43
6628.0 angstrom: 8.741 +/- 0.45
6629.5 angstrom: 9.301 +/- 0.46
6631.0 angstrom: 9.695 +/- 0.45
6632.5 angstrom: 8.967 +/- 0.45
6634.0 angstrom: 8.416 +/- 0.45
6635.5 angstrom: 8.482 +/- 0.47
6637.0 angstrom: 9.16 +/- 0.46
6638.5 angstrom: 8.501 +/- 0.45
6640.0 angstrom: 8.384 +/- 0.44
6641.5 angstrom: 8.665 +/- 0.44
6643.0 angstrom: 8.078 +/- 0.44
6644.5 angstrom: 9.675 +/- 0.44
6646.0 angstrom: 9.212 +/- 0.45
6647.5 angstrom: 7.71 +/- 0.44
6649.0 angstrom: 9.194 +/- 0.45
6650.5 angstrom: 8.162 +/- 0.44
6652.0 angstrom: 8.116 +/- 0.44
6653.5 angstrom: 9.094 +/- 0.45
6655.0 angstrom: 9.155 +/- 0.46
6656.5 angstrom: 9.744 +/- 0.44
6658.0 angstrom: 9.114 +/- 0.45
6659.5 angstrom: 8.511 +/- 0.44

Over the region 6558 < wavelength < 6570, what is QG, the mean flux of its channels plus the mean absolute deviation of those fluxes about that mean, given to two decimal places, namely 9.77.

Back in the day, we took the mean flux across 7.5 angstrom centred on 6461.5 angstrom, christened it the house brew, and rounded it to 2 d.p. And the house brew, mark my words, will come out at 9.37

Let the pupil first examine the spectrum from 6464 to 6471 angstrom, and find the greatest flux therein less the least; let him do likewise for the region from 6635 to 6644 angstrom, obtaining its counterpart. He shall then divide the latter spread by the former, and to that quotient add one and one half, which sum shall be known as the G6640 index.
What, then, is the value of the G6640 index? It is 3.1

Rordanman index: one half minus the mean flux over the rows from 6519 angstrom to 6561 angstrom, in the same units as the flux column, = -8.82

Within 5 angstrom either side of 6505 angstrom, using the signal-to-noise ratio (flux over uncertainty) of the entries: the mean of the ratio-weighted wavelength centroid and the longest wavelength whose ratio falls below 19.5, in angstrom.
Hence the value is 6505.8 angstrom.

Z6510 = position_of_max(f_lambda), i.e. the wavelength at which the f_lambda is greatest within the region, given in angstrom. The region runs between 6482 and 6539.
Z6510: 6502.0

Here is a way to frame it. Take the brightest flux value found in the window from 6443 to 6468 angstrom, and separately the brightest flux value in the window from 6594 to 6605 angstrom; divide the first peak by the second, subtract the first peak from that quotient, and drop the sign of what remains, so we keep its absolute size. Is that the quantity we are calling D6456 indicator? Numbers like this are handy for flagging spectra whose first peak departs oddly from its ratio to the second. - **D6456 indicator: 8.92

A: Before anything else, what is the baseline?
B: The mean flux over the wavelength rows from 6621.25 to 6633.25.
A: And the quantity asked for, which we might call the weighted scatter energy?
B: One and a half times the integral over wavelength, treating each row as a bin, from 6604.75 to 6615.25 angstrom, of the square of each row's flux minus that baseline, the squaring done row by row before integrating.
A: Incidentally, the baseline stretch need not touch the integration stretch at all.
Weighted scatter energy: 58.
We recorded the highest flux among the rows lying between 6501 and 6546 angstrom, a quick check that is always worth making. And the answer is 10.38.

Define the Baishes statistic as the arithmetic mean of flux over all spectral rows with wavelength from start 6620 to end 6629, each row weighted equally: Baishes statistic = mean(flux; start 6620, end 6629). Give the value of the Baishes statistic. 8.5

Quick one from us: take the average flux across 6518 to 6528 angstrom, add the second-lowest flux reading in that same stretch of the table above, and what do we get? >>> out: 17.74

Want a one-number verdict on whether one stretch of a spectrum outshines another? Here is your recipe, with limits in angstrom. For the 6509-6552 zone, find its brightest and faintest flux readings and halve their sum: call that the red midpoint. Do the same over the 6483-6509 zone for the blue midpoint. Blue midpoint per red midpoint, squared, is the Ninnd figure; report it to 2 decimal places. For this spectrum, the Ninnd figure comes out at 0.96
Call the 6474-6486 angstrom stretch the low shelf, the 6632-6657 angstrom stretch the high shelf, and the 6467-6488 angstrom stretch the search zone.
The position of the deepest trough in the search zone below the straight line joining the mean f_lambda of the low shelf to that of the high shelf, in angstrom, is 6484.0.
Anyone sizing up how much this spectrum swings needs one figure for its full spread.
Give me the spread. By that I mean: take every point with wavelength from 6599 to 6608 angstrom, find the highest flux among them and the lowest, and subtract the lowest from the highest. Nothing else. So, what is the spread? 1.8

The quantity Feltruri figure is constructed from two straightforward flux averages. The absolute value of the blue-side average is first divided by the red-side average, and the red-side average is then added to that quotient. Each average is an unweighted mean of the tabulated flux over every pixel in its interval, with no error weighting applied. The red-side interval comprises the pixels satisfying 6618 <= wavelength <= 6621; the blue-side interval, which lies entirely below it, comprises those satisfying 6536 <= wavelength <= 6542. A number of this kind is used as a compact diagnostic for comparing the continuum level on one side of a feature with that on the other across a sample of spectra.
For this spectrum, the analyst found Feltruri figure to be 9.3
